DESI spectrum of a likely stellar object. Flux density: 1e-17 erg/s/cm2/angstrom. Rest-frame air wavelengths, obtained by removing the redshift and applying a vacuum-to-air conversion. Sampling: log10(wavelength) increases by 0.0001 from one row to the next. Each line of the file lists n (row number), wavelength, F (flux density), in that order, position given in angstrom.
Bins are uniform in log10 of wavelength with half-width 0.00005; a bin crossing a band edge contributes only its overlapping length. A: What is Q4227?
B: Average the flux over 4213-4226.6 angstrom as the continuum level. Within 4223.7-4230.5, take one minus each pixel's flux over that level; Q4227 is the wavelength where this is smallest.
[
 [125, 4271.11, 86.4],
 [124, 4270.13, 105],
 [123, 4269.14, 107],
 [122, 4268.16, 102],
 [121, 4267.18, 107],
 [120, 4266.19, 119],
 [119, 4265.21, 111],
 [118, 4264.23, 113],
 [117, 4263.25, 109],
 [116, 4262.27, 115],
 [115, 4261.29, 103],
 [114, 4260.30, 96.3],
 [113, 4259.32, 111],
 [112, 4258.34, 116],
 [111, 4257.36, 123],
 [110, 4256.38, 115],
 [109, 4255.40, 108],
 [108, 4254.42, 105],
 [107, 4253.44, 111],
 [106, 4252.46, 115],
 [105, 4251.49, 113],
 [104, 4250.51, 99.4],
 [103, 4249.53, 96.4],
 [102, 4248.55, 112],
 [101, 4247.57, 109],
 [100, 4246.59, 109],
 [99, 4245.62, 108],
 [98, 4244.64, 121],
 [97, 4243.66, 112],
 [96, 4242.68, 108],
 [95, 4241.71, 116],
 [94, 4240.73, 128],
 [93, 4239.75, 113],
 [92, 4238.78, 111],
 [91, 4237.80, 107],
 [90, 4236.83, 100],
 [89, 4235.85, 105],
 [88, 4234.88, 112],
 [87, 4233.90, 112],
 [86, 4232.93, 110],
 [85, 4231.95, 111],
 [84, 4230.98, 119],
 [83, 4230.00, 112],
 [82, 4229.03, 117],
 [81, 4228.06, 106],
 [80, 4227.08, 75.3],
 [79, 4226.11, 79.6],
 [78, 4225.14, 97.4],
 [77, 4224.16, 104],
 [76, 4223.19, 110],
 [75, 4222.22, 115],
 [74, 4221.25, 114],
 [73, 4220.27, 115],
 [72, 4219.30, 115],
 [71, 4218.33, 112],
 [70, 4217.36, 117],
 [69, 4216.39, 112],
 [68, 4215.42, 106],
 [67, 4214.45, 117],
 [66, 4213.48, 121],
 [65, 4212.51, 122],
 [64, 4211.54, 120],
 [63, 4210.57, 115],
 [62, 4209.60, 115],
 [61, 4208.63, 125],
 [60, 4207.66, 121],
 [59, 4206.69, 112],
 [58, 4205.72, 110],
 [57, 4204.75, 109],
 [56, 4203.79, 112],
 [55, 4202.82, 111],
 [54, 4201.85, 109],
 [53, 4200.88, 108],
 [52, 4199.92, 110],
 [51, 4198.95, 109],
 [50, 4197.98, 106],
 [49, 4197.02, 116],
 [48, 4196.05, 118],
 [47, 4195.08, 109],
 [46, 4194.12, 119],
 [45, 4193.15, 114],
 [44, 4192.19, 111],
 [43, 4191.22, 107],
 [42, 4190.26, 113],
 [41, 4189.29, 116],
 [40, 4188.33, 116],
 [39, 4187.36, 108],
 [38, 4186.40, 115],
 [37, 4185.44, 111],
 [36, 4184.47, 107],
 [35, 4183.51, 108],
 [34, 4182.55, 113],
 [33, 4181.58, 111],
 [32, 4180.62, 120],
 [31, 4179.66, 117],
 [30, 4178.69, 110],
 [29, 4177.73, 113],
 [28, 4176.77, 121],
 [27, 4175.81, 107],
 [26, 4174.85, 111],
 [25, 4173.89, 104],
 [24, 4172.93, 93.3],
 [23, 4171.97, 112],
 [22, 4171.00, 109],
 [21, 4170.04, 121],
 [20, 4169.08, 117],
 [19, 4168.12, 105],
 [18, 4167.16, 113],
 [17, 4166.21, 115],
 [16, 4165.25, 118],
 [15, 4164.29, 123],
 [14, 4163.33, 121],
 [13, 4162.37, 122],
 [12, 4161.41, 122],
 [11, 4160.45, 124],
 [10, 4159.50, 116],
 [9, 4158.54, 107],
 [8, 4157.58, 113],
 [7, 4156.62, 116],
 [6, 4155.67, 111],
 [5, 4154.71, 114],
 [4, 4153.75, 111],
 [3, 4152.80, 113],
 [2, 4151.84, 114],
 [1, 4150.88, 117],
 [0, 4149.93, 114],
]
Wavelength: 4229.03 angstrom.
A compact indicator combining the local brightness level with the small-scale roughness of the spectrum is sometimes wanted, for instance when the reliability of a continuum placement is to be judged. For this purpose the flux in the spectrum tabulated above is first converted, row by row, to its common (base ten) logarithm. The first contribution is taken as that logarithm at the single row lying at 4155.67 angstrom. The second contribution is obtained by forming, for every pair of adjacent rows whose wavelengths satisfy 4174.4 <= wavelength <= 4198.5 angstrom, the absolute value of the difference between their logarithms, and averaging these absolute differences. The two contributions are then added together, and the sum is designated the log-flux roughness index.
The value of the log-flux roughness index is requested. 2.07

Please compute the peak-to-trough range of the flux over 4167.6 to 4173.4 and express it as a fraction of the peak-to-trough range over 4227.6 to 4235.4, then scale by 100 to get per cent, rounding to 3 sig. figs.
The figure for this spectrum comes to 213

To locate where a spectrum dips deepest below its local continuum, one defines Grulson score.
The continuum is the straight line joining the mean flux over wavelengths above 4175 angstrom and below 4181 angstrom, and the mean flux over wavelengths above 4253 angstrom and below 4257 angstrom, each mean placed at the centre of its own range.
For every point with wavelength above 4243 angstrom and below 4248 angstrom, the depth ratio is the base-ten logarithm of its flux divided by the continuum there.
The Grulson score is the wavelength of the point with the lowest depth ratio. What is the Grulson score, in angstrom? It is 4245.62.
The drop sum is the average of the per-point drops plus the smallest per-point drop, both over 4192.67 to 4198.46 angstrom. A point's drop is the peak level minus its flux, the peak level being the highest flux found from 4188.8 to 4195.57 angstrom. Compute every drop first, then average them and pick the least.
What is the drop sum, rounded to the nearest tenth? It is 5.3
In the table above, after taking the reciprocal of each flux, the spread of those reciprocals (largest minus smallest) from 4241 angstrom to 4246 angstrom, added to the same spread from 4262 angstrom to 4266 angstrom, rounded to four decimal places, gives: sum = 0.0015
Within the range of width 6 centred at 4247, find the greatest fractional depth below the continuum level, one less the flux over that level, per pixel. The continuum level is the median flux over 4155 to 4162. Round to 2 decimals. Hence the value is 0.17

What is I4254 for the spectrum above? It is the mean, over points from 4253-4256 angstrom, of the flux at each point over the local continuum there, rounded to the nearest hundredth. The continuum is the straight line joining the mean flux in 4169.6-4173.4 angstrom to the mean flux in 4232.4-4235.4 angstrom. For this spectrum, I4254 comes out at 0.96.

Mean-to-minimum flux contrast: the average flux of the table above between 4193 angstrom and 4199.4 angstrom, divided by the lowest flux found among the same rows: 1.07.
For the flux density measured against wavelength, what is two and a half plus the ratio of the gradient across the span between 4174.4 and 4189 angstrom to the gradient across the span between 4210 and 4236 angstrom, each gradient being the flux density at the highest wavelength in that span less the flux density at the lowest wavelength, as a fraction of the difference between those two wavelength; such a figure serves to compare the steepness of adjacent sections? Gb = 2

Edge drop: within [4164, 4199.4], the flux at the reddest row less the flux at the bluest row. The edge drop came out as -14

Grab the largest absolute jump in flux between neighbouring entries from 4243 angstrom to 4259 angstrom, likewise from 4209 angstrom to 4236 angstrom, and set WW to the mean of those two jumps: 23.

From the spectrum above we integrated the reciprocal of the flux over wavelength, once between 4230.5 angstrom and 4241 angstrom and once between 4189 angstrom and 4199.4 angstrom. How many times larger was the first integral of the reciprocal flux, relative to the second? 1.02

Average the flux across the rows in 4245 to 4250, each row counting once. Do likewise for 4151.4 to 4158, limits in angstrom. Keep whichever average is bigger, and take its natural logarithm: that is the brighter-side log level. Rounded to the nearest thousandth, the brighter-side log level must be 4.729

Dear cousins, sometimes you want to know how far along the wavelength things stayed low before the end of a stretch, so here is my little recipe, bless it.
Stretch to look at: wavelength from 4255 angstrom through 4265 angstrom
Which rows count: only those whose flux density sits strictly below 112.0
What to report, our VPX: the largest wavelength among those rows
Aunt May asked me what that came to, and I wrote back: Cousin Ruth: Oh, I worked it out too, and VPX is 4263.25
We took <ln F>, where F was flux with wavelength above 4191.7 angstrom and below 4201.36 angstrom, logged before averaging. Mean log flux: 4.72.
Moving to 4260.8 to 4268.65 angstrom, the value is 4.70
